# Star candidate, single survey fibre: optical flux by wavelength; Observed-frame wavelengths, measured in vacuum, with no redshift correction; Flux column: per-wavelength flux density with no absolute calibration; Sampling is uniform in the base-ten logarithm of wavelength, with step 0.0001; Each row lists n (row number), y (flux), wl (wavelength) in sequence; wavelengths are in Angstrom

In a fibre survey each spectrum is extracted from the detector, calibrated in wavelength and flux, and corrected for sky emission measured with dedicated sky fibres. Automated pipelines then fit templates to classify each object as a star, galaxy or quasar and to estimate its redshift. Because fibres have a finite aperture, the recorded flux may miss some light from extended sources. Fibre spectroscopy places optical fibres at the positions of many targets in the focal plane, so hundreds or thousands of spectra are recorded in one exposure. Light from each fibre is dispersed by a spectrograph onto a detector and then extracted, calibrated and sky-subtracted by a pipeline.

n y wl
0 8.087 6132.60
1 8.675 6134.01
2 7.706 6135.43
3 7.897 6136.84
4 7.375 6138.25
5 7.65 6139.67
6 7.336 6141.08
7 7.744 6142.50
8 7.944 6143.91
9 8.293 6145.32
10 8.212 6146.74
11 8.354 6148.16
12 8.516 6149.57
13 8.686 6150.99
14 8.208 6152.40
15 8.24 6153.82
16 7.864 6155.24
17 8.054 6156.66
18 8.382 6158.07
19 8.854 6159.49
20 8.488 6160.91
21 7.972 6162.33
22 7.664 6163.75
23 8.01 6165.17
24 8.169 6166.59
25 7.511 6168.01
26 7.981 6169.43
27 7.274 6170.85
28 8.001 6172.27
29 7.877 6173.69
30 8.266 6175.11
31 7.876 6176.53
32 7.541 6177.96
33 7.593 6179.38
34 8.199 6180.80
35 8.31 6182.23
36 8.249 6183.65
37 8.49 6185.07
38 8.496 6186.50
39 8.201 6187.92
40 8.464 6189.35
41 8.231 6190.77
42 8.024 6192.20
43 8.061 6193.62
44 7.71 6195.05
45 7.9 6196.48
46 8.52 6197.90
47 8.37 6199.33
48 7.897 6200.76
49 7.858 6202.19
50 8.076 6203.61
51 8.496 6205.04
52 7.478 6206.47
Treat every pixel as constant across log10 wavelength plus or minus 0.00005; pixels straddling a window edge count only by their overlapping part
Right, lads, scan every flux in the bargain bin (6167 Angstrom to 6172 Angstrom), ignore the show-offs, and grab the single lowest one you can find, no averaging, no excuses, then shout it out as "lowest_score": 7.274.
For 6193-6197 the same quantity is 7.71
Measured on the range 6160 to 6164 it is 7.664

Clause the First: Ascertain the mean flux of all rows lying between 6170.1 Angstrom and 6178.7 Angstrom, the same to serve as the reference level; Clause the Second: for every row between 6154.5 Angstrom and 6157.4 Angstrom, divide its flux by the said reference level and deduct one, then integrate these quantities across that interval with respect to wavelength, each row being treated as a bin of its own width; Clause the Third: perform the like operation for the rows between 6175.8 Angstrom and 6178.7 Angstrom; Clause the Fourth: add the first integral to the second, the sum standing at 0.02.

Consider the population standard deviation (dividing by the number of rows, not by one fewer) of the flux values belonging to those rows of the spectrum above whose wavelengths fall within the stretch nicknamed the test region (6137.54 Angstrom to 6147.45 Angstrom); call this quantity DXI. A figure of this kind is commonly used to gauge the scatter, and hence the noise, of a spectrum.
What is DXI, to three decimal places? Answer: 0.349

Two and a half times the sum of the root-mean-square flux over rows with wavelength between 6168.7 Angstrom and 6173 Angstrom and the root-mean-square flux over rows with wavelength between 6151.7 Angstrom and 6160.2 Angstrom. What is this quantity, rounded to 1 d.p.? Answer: 40.1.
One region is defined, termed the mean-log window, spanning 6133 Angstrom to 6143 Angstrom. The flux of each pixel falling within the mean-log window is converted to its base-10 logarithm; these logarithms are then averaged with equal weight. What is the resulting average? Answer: 0.890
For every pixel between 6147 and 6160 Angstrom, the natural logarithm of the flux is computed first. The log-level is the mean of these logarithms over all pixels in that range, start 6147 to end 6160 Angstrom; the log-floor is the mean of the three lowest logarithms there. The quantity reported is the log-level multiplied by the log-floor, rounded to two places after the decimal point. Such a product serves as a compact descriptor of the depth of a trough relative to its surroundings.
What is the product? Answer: 4.42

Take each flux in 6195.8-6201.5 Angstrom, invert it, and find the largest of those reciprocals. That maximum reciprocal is 0.127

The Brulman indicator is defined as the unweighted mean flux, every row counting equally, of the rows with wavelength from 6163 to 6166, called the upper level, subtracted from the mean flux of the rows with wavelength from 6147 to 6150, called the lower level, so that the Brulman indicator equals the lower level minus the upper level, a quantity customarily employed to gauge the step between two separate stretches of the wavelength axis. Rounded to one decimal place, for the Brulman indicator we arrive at 0.6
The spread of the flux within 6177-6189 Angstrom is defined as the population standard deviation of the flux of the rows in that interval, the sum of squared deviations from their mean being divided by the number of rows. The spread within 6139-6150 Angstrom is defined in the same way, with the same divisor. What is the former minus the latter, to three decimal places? -0.034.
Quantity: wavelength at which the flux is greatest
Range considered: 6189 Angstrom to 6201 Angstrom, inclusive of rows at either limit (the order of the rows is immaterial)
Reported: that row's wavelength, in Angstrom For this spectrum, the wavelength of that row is 6197.90 Angstrom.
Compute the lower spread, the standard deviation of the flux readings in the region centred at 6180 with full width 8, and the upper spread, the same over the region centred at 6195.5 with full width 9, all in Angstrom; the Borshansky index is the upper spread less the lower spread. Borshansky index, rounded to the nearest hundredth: -0.04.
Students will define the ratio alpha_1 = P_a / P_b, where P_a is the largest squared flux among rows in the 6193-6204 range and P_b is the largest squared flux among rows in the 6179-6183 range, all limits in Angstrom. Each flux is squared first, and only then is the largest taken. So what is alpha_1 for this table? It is 1.05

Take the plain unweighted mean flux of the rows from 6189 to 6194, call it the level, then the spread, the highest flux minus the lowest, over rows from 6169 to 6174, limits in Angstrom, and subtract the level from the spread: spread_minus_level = -7.47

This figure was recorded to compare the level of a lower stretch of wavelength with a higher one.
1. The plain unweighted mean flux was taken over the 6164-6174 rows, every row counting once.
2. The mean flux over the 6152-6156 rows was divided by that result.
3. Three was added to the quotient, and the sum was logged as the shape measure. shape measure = 4.03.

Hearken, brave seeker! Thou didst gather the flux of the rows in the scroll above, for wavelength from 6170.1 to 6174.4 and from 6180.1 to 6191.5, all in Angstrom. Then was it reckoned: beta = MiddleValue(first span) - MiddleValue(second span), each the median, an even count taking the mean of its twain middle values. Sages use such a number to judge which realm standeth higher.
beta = -0.4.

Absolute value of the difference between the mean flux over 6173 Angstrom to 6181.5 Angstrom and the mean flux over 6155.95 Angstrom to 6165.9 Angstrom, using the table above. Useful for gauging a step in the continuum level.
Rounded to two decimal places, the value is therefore 0.31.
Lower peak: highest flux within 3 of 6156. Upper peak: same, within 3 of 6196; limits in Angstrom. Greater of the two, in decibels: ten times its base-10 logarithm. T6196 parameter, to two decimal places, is 9.30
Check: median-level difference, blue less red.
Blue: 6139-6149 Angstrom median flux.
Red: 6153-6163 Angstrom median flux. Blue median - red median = -0.30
